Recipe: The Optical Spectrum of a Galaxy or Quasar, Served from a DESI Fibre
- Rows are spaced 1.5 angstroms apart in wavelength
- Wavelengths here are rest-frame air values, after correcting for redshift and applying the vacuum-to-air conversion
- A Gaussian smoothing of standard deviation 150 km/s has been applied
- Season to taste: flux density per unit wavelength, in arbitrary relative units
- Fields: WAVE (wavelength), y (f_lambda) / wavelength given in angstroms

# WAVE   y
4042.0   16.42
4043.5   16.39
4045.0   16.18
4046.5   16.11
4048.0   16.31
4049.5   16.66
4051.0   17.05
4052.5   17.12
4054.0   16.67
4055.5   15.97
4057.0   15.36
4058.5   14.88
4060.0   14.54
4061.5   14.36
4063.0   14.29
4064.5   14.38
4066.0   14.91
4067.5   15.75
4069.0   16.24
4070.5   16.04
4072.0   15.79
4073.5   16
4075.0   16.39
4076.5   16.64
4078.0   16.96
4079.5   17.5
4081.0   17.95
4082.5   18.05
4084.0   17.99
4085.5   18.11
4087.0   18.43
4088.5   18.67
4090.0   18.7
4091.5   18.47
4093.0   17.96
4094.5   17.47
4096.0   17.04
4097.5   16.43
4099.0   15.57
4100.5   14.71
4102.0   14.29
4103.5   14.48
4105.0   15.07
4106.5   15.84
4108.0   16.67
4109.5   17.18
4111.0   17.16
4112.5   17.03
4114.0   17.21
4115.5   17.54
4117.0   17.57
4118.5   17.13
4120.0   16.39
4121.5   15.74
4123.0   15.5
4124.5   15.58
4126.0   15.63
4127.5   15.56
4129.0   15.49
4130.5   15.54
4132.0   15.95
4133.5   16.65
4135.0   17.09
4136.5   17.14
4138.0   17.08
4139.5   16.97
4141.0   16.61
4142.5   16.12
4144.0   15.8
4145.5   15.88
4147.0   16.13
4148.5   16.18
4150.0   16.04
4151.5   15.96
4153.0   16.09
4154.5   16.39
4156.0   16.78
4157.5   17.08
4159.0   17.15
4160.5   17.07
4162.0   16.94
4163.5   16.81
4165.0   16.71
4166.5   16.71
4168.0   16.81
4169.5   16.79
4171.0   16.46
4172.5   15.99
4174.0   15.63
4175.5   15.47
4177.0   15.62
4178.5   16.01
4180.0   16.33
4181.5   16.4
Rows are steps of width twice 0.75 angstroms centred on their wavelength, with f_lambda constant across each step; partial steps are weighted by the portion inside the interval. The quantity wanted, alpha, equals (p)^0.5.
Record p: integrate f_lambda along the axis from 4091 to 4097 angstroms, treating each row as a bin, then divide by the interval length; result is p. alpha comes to 4.20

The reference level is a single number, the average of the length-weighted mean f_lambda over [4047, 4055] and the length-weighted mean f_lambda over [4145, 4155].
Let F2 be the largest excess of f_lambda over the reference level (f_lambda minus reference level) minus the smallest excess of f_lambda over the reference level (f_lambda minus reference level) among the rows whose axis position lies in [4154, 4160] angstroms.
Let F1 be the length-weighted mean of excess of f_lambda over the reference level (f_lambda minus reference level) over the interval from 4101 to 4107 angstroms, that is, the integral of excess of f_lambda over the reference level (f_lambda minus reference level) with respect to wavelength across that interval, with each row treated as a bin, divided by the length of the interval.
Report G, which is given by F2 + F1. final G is -0.8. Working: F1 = -1.5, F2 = 0.76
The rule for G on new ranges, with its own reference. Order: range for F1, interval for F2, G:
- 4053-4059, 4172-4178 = -0.1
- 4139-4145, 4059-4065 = 0.2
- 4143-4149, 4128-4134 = 0.7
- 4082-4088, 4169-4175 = 2.9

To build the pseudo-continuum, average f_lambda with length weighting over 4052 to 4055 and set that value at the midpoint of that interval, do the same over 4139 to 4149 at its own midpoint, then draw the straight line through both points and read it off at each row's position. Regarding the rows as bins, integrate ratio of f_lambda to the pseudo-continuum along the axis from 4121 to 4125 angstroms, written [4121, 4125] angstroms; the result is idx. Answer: 3.8 angstroms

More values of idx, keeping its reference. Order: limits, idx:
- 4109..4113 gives 4.2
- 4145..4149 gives 4.0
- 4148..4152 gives 4.0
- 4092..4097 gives 5.3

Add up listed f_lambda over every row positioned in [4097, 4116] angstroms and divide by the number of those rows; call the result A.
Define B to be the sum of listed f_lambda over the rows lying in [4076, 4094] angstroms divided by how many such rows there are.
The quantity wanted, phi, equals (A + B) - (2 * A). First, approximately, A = 16.1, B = 18.0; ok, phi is 1.9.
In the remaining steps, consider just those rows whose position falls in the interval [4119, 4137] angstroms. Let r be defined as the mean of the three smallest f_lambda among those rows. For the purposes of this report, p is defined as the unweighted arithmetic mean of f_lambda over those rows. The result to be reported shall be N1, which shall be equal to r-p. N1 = -0.5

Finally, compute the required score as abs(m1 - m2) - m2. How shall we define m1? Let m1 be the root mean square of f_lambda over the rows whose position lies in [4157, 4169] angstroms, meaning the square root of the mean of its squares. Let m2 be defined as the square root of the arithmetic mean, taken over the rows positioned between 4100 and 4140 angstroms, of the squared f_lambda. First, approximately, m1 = 16.9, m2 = 16.3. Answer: -15.6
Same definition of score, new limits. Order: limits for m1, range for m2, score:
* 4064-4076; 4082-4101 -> -15.7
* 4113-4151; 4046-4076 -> -15.2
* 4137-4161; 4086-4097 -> -16.5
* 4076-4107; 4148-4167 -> -16.2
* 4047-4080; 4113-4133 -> -15.9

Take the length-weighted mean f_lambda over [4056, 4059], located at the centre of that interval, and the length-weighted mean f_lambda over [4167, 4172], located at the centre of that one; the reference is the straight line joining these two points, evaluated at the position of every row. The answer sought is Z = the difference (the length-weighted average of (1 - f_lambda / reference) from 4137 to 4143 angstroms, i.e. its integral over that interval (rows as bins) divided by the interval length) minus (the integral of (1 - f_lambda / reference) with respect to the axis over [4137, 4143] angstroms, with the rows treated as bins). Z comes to 0.1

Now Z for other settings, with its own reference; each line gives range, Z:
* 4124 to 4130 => -0.2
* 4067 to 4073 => 0.2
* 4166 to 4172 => 0.0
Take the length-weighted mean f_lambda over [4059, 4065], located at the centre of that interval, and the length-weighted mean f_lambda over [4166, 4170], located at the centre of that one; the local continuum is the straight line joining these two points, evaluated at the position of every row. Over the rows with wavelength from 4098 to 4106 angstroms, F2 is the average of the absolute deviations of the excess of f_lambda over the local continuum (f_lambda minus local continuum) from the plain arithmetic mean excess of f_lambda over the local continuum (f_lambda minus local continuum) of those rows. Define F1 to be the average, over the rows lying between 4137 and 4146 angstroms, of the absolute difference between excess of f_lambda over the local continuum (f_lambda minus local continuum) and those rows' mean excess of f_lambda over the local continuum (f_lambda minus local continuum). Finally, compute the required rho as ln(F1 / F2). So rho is 0.3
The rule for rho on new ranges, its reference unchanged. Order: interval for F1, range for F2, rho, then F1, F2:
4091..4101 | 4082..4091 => 1.6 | 1.12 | 0.22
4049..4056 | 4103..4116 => -0.9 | 0.34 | 0.82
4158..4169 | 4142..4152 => 0.4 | 0.20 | 0.13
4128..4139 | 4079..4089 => 1.0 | 0.59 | 0.21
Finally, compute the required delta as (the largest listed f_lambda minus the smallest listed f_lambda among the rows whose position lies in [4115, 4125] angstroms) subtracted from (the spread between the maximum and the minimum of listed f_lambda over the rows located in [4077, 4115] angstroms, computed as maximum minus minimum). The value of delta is 2.3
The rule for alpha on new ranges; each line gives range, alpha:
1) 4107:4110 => 4.10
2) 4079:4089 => 4.25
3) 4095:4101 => 4.01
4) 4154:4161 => 4.11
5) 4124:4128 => 3.95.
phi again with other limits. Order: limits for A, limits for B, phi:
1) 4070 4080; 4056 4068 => -1.7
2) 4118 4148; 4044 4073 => -0.5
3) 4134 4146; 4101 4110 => -1.0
